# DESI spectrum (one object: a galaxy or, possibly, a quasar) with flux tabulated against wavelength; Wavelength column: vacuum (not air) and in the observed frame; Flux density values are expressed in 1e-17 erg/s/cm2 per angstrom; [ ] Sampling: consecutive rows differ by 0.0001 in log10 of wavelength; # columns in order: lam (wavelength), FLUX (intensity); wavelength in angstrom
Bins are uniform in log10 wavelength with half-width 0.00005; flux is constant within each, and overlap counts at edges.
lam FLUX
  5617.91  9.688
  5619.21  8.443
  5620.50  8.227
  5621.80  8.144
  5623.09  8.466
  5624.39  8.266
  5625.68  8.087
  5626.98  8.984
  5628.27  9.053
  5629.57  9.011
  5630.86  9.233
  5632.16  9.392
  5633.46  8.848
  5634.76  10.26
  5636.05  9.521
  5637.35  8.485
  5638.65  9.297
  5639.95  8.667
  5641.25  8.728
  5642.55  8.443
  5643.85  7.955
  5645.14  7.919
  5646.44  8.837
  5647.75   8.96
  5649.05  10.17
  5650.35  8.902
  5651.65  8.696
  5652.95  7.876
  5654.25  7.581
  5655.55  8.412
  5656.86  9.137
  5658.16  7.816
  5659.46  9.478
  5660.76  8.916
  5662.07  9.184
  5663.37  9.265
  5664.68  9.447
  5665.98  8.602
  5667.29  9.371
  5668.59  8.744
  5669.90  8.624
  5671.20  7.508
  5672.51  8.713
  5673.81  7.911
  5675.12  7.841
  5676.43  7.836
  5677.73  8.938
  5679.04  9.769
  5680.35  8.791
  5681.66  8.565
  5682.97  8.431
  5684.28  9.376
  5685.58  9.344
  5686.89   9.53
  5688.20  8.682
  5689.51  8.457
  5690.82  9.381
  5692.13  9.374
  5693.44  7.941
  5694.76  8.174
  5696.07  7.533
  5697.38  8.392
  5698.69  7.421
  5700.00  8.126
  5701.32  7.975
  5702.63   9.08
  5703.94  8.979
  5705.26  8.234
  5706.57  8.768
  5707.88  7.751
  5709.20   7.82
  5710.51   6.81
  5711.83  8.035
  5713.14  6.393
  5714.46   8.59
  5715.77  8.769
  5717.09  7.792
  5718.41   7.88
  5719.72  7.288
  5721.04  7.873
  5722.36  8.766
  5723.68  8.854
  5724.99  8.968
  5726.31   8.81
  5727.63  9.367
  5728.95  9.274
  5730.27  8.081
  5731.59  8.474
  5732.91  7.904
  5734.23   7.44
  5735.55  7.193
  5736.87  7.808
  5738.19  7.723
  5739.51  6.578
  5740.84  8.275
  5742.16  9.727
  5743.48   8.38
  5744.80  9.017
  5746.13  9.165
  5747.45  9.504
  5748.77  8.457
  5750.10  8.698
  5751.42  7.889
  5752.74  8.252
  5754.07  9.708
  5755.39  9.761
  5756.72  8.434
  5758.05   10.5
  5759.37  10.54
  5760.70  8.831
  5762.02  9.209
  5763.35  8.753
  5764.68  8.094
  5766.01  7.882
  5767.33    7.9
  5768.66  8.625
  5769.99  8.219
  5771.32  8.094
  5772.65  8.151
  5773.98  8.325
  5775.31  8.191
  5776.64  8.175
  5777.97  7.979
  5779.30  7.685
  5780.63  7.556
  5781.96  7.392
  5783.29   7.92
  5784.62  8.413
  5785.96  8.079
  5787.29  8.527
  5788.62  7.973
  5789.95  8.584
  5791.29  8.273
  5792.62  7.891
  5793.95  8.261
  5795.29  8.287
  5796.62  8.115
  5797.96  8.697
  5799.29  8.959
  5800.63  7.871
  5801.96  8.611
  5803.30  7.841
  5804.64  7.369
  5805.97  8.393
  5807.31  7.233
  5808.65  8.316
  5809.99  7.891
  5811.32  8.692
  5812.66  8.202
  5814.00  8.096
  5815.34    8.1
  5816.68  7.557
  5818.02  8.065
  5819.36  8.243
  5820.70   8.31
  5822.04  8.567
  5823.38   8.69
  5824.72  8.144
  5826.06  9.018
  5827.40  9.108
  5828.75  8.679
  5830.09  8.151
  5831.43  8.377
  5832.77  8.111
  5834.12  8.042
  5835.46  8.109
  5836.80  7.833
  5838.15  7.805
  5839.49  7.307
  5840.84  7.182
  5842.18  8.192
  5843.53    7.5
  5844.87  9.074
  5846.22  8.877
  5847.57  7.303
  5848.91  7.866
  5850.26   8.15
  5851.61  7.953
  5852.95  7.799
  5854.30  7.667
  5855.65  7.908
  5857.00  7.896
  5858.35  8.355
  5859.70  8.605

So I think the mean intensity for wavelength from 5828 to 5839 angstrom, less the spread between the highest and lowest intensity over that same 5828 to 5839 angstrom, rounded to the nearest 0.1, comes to 7.3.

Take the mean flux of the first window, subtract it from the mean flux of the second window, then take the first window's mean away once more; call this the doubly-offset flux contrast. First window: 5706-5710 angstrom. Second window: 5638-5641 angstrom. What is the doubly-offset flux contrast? -7.2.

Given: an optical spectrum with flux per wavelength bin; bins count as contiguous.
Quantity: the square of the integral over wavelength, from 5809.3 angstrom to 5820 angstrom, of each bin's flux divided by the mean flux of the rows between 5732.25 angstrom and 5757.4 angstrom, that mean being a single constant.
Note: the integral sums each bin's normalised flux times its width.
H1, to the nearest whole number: 106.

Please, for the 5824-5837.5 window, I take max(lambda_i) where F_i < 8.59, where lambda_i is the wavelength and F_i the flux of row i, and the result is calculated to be 5836.80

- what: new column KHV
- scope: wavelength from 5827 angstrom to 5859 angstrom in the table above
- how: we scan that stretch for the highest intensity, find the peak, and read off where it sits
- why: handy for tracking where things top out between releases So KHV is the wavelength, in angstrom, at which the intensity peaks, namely 5827.40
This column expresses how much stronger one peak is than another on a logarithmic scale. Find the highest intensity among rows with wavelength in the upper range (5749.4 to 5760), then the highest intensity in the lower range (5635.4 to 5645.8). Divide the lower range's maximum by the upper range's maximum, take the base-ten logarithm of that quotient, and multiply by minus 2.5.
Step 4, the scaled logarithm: 0.11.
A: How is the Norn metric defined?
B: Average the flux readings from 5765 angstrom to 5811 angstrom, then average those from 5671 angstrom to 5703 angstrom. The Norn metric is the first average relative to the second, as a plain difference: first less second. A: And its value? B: -0.4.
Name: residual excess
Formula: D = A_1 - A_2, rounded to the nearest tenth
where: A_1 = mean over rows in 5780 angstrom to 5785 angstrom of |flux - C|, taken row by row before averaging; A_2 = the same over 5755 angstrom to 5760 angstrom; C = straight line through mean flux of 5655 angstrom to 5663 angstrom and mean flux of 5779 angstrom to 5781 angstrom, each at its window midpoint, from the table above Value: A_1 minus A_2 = -1.6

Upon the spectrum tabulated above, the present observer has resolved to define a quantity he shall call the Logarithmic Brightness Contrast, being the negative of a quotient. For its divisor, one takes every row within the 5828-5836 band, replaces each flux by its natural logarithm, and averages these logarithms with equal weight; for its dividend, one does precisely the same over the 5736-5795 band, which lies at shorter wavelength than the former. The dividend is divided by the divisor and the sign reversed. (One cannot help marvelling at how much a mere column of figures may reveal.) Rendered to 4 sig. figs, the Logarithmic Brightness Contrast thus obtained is -1.009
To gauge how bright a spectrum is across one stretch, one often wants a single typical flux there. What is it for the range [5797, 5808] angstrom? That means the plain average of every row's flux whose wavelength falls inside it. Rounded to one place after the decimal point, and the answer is 8.1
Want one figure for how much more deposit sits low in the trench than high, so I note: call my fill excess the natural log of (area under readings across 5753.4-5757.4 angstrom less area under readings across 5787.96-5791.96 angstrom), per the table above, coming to 1.4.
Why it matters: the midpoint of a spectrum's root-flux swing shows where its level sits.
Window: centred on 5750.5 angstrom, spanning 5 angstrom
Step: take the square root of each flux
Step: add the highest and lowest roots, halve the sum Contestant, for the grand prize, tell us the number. 2.88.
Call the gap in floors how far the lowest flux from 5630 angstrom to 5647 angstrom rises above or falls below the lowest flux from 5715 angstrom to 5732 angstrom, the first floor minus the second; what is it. 0.6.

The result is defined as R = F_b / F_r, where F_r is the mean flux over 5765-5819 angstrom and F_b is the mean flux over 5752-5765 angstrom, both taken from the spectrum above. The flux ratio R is 1.14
